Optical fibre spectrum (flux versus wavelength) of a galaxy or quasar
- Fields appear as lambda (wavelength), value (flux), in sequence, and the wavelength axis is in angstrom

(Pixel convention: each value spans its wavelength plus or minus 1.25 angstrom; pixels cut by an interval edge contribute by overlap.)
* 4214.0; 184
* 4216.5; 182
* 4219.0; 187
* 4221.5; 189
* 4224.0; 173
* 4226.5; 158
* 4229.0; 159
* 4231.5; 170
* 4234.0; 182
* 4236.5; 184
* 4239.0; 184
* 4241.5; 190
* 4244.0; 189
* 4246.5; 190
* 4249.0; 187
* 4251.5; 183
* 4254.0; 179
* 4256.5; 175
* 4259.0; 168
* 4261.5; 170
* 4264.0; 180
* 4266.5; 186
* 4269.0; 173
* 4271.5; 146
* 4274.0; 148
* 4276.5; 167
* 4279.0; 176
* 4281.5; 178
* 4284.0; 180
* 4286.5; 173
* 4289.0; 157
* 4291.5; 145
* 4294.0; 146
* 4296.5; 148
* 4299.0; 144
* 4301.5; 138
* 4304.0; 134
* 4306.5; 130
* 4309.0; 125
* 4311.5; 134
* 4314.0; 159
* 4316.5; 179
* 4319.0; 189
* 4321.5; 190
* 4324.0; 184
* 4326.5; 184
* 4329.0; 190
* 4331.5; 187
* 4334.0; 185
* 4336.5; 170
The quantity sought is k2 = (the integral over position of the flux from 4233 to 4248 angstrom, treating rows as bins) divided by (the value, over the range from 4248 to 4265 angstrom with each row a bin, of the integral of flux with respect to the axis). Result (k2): 0.9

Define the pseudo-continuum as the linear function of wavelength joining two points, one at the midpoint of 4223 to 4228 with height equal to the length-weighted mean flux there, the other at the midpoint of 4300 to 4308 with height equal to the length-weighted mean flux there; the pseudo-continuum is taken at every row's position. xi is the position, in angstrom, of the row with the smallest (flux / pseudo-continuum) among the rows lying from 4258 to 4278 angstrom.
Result 4271.5 angstrom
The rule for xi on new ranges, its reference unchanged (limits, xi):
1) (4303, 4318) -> 4309.0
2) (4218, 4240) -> 4226.5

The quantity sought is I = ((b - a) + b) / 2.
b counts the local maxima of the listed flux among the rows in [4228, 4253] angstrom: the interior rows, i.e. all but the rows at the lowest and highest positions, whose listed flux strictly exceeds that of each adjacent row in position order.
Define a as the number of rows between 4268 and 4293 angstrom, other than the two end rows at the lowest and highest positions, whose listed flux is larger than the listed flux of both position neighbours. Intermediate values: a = 1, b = 2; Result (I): 1.5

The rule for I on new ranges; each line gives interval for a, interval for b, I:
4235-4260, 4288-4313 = 0.0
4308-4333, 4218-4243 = 0.0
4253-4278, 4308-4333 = 1.5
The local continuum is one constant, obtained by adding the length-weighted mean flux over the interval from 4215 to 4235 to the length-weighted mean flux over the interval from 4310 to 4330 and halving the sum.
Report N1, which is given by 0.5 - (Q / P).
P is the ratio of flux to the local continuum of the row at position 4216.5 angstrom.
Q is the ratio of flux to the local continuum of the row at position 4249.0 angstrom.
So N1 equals -0.53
